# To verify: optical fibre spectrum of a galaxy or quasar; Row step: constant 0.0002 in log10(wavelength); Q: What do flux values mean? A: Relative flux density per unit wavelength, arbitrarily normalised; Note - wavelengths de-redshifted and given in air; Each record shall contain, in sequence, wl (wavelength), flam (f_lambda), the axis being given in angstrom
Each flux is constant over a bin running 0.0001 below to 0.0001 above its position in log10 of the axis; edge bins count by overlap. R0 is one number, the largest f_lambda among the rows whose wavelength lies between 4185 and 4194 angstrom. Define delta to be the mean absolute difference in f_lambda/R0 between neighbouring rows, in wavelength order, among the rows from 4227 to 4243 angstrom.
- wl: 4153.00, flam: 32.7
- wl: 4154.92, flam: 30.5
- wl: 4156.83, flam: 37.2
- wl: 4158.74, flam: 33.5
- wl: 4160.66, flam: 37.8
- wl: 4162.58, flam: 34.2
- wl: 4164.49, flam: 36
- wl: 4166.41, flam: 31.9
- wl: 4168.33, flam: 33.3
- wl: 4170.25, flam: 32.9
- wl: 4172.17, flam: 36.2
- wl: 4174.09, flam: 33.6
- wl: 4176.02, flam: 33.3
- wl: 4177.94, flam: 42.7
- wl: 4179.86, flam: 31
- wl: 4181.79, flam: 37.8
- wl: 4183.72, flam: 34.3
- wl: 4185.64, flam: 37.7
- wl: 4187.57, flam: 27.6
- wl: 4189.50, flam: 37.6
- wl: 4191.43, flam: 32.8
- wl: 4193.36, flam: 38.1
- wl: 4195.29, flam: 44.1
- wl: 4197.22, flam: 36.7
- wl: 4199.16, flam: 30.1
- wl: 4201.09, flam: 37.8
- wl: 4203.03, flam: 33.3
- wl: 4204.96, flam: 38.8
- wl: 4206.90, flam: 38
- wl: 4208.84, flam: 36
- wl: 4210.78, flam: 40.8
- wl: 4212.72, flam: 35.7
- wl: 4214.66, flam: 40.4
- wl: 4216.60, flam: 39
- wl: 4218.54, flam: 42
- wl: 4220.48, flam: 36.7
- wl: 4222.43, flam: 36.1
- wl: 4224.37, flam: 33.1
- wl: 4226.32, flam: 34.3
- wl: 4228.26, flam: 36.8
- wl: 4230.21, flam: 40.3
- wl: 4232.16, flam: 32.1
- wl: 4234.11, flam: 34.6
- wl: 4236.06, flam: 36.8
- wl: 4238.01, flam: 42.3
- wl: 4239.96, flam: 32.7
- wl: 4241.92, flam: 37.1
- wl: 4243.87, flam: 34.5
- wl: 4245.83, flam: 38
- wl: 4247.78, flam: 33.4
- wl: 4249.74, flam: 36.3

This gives 0.13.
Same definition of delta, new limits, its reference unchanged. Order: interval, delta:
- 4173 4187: 0.15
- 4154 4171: 0.09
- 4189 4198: 0.15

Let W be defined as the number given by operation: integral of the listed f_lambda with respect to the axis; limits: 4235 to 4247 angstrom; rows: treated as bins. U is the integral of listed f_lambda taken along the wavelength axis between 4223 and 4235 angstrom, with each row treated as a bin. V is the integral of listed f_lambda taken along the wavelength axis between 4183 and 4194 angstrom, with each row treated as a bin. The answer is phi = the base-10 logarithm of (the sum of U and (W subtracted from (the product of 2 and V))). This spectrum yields 2.87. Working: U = 423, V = 381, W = 442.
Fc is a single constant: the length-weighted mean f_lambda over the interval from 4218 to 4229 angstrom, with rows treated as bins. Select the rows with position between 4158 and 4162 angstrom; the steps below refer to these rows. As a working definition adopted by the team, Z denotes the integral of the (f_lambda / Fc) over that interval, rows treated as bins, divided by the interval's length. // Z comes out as 0.98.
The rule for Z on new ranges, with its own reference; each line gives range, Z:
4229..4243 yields 1.01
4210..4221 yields 1.08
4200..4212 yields 1.03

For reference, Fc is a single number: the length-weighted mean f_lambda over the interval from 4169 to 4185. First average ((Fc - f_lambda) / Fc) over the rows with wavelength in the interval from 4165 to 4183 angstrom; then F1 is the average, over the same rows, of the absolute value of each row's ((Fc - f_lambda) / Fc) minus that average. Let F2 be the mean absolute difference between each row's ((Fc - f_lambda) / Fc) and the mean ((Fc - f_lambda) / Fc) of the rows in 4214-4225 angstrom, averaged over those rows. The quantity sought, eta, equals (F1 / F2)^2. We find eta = 1.2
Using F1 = 0.079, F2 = 0.073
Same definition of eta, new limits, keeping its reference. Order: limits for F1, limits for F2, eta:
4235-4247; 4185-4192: 0.4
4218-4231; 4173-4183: 0.4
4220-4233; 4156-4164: 1.3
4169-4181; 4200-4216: 2.4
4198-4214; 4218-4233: 1.0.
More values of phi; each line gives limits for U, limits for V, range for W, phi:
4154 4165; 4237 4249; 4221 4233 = 2.92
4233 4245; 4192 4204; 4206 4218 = 2.93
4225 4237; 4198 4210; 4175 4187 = 2.93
